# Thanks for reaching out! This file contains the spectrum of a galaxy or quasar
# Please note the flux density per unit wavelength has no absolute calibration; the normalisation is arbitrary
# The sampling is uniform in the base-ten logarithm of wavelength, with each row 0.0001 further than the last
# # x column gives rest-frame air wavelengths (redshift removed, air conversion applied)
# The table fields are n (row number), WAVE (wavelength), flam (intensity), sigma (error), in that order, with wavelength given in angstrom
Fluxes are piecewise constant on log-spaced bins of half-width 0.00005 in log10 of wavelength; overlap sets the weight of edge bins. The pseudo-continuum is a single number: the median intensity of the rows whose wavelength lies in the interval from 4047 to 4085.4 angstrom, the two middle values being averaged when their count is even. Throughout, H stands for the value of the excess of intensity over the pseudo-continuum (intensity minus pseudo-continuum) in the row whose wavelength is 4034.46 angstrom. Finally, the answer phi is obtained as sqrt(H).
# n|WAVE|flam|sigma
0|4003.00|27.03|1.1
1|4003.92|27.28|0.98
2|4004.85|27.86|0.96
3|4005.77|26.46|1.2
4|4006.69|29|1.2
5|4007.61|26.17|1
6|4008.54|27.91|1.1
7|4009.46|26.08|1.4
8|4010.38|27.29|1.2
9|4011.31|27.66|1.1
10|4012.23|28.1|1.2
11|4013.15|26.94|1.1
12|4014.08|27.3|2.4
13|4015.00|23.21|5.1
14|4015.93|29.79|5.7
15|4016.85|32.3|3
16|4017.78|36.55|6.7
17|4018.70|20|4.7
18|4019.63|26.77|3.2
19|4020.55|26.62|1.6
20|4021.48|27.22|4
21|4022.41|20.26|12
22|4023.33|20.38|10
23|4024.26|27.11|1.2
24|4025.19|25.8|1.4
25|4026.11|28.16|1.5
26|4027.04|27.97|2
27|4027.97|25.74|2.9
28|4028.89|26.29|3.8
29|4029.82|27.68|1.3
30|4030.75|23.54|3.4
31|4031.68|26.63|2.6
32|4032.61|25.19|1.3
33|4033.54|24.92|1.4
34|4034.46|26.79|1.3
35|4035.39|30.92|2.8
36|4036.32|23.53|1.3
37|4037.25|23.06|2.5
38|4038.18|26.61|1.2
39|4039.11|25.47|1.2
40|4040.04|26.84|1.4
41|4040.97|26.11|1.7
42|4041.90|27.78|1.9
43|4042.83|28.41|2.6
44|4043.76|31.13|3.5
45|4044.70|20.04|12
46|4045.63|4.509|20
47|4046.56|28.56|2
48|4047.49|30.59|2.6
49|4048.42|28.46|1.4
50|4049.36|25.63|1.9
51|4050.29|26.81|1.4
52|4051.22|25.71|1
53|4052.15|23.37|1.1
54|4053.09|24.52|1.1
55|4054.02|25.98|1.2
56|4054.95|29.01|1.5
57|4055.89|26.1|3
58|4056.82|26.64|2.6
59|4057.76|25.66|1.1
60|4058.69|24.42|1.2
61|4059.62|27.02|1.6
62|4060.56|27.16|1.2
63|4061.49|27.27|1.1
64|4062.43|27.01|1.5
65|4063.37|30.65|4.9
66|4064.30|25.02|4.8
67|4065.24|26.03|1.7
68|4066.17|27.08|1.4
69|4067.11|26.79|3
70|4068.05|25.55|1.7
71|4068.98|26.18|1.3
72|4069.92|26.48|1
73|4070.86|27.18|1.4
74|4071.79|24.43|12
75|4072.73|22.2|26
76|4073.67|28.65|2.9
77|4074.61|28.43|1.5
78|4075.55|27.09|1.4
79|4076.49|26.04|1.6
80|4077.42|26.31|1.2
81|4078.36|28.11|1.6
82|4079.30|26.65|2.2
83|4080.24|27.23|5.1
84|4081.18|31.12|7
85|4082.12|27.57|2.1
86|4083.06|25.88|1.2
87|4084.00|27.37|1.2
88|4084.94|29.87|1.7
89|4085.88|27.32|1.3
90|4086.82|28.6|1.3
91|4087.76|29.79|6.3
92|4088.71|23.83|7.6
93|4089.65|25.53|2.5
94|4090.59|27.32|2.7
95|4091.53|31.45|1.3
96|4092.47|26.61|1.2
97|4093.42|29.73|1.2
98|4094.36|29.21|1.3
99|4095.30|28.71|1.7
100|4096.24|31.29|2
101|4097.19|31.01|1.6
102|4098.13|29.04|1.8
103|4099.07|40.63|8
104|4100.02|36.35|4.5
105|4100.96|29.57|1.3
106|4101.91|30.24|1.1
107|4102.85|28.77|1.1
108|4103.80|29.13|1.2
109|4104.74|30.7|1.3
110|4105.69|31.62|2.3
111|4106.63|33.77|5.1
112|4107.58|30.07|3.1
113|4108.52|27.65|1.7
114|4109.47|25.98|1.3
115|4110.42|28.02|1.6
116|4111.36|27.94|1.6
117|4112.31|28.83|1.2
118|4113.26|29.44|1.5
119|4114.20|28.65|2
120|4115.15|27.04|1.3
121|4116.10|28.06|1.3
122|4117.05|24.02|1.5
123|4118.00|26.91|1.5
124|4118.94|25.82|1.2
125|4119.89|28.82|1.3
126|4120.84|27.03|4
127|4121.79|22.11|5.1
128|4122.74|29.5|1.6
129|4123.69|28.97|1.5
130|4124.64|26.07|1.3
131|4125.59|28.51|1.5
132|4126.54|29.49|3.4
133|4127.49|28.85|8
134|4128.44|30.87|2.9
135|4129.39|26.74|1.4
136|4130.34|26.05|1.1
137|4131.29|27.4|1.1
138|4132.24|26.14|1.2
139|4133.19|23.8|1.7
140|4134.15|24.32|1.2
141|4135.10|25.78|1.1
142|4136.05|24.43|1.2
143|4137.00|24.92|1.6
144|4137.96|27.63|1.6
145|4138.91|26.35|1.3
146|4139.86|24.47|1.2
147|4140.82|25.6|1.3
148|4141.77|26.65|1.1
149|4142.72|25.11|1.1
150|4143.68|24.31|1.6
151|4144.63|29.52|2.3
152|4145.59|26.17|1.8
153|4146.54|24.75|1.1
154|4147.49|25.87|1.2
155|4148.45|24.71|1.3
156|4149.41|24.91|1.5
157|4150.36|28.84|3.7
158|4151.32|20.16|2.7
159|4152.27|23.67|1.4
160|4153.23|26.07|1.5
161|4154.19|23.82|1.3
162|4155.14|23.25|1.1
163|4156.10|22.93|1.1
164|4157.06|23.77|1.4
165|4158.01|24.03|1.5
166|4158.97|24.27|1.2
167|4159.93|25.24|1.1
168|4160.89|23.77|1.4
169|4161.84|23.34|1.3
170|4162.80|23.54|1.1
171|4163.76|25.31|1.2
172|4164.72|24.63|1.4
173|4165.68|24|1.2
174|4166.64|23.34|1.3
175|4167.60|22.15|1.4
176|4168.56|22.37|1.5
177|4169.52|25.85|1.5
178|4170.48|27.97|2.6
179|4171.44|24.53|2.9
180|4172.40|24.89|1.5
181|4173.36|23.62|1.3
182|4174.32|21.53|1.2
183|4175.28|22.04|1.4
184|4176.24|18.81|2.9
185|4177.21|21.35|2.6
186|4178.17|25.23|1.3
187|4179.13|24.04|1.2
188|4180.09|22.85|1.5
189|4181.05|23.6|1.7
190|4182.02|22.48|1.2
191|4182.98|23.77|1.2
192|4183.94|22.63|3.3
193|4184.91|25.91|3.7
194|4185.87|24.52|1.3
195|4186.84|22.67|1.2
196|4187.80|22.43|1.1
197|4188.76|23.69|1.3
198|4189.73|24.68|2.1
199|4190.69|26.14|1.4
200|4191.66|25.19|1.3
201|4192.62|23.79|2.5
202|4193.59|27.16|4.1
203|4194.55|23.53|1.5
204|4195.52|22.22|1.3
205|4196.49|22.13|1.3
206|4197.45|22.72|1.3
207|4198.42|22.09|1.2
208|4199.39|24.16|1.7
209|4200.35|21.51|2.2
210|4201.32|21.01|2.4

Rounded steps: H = 0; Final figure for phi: 0.0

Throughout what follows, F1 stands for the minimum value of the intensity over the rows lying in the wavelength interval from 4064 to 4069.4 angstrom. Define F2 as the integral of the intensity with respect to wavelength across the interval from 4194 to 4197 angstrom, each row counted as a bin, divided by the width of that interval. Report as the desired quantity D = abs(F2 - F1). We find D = 2.3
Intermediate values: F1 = 25.02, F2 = 23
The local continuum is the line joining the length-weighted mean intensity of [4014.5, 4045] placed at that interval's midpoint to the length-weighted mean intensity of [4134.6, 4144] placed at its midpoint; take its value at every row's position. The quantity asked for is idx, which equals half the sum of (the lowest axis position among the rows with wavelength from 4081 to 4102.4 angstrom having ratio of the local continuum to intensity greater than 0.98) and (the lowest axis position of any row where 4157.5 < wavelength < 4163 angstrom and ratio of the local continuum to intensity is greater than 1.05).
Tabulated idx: 4120.5 angstrom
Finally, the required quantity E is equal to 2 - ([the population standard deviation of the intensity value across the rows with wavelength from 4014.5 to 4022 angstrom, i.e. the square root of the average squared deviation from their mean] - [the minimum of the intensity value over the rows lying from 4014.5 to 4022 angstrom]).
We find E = 17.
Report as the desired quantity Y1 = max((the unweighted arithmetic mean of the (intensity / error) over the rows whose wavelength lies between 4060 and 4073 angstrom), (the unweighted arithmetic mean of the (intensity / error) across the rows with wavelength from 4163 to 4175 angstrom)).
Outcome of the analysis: 16.4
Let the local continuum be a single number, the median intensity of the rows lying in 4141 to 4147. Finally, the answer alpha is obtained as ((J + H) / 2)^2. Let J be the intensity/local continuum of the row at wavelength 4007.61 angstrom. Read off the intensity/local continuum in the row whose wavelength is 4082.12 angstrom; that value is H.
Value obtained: 1.10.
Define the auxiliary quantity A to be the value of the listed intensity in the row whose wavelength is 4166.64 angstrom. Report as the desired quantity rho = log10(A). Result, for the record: 1.37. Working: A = 23.34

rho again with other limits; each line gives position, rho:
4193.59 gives 1.43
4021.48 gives 1.43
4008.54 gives 1.45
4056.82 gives 1.43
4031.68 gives 1.43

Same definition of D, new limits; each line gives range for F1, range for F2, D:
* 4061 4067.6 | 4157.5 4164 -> 0.8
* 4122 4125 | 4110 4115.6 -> 2.3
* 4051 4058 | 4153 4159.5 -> 0.6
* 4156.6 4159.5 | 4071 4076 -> 2.5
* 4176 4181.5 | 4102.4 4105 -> 10.6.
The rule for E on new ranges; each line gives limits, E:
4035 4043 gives 23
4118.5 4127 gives 22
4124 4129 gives 27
